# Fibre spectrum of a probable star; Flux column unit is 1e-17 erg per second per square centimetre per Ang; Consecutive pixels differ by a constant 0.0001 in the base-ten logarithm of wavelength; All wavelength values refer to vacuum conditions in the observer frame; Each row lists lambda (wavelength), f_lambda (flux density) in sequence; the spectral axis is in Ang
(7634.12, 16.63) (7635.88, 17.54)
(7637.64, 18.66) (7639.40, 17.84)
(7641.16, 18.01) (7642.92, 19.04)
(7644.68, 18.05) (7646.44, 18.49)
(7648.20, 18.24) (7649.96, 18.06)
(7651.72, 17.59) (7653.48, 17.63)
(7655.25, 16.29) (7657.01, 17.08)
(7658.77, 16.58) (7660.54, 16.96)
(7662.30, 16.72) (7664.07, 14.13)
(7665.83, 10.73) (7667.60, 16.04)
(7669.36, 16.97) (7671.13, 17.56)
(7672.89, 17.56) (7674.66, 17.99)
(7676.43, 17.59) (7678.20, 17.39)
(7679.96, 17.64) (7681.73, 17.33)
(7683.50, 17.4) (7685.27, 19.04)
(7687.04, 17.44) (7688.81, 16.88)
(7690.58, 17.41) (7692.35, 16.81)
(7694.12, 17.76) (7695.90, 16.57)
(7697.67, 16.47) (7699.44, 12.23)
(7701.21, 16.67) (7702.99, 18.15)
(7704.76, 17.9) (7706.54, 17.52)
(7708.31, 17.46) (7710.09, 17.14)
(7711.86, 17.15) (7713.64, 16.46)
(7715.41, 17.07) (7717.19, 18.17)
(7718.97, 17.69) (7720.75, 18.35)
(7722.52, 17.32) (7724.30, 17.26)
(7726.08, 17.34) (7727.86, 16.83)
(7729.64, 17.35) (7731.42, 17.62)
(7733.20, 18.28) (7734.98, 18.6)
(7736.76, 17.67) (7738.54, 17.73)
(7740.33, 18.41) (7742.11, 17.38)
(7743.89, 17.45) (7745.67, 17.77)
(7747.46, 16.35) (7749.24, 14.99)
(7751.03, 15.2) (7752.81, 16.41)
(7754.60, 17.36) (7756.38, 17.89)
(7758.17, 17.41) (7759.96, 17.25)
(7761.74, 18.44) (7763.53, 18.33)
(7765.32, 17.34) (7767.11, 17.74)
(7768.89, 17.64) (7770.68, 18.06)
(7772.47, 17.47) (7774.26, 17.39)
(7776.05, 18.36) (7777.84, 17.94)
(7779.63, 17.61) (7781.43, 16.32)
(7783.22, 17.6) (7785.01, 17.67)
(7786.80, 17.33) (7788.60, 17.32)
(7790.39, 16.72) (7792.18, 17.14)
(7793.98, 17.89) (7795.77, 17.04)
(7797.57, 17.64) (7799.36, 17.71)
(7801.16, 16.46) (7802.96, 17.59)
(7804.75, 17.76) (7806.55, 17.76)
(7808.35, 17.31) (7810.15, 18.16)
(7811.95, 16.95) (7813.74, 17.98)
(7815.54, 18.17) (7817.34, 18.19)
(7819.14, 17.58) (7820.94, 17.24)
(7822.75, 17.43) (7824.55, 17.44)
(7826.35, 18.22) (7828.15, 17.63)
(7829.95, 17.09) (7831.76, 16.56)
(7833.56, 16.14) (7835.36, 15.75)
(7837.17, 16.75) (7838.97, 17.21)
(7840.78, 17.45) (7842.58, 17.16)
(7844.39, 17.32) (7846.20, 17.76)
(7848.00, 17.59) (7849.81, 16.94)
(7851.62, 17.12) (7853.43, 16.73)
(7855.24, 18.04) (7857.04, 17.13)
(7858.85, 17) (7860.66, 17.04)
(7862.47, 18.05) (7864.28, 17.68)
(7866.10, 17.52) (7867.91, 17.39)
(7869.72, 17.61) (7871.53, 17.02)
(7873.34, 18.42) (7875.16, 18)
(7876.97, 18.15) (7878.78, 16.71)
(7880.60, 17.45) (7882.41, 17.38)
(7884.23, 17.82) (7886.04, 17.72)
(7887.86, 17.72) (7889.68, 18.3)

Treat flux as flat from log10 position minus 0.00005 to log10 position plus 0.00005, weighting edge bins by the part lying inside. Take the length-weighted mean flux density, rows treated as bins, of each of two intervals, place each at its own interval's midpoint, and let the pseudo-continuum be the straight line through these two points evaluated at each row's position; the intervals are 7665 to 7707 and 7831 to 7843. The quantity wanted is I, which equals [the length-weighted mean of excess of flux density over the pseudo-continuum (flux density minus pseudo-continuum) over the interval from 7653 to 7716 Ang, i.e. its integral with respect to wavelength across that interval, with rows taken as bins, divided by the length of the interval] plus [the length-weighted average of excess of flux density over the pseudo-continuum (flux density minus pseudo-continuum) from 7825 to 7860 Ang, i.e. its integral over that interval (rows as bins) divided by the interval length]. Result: 0.4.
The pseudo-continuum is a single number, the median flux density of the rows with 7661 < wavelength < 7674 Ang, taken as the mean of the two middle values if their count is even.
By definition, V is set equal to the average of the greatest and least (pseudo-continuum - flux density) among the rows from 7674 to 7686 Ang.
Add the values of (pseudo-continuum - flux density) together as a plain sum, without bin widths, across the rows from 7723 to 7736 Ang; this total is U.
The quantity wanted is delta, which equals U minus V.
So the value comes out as -4.8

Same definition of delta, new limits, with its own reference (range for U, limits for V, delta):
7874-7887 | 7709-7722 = -5.5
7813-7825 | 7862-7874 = -6.0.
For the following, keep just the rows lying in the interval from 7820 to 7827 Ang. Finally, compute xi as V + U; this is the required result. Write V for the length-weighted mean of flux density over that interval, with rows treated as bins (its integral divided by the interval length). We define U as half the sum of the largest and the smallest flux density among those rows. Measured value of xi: 35.3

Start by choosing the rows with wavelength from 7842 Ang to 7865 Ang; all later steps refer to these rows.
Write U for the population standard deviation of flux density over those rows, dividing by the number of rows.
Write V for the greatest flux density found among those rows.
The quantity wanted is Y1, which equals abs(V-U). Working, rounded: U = 0.4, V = 18.05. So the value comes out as 17.6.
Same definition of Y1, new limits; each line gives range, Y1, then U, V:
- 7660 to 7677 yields 15.9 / 2.1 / 17.99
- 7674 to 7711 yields 17.8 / 1.2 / 19.04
